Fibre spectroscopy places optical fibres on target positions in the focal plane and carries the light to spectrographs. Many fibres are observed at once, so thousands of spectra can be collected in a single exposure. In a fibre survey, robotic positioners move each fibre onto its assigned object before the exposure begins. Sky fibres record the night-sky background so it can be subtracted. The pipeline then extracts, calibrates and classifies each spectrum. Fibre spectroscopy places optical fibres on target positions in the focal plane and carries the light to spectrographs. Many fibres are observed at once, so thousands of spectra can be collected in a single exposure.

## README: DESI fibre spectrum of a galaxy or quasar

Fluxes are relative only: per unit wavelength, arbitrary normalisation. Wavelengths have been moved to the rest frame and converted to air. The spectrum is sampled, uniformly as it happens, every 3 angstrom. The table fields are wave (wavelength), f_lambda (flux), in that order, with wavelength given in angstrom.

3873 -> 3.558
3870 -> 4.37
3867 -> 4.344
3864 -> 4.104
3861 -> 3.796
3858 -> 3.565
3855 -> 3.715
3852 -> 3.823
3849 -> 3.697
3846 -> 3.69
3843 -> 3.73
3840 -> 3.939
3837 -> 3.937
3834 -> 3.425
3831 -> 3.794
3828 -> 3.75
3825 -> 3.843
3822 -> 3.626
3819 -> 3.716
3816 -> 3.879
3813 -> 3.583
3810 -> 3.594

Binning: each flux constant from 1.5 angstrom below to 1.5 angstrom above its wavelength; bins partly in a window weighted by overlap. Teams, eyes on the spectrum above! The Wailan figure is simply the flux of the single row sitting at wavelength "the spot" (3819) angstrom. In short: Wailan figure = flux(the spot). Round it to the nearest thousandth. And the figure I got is 3.716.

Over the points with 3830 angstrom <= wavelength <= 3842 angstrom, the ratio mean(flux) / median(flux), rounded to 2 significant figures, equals 0.98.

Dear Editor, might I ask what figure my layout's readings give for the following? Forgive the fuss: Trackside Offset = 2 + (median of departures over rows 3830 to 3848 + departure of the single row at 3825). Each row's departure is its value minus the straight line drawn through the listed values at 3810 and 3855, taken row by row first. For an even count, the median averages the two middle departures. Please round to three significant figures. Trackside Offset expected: 2.30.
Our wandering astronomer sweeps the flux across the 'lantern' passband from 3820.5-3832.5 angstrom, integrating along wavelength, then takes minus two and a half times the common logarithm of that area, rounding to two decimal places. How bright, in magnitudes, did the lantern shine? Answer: -4.13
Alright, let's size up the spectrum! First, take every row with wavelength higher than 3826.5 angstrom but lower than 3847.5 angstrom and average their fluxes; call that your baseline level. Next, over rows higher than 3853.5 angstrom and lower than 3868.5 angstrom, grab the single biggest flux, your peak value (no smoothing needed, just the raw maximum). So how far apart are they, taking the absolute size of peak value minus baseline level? 0.59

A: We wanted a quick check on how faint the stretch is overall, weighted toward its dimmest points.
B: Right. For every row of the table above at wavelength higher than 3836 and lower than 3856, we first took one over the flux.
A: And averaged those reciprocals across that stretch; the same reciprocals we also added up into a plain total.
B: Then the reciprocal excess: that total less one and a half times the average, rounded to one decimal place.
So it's 1.5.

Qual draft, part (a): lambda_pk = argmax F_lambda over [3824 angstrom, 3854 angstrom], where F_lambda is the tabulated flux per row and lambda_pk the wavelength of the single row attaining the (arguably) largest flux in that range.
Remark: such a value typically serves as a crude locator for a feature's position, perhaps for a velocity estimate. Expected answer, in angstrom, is 3840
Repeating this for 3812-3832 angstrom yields 3816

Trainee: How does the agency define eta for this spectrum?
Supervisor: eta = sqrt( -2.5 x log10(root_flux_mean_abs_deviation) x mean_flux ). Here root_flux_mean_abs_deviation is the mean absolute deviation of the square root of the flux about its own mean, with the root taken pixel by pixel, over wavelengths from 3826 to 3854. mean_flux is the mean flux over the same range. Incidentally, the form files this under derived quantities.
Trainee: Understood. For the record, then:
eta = 3.83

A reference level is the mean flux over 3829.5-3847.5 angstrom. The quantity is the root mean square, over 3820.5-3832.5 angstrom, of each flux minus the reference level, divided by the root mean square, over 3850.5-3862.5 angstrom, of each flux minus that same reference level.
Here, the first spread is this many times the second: 0.77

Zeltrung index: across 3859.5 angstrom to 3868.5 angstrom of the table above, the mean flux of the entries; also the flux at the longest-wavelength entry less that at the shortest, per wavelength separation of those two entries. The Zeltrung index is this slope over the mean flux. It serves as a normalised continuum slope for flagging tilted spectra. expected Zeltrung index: 0.0224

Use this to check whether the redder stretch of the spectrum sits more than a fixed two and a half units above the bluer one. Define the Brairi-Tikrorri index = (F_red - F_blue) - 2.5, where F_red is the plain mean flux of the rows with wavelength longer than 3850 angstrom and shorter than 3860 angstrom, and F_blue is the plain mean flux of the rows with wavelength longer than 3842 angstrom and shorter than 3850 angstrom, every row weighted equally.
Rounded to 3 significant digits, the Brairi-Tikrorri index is -2.50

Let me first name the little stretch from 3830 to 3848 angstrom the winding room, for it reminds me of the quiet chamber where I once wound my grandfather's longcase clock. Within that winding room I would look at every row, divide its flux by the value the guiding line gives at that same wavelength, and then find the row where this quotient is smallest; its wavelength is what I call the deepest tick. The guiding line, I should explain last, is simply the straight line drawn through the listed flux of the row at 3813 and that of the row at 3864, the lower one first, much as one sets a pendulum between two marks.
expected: 3834 angstrom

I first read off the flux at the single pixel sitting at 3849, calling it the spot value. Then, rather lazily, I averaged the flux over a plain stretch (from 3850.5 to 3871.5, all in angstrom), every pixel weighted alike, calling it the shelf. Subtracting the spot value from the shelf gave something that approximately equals 0.26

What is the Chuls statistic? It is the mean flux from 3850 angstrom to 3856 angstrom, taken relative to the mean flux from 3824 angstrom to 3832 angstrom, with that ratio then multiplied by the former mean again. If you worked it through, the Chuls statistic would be 3.74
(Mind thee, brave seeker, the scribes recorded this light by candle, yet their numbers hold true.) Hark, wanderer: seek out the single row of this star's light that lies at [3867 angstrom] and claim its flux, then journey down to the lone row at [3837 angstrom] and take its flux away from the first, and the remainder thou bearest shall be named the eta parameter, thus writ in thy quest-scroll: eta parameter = 0.4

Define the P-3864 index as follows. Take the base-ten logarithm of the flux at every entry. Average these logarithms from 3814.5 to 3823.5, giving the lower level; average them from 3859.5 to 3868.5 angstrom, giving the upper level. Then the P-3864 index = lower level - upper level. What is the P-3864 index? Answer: -0.037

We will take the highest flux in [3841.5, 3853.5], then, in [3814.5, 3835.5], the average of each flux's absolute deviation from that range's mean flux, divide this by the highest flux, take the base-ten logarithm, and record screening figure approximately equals -1.54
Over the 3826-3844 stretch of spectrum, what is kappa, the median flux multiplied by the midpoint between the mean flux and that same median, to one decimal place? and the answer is 14.2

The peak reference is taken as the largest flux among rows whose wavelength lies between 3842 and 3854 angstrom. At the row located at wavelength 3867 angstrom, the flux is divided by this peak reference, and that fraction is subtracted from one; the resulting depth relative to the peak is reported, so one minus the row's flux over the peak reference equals -0.14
